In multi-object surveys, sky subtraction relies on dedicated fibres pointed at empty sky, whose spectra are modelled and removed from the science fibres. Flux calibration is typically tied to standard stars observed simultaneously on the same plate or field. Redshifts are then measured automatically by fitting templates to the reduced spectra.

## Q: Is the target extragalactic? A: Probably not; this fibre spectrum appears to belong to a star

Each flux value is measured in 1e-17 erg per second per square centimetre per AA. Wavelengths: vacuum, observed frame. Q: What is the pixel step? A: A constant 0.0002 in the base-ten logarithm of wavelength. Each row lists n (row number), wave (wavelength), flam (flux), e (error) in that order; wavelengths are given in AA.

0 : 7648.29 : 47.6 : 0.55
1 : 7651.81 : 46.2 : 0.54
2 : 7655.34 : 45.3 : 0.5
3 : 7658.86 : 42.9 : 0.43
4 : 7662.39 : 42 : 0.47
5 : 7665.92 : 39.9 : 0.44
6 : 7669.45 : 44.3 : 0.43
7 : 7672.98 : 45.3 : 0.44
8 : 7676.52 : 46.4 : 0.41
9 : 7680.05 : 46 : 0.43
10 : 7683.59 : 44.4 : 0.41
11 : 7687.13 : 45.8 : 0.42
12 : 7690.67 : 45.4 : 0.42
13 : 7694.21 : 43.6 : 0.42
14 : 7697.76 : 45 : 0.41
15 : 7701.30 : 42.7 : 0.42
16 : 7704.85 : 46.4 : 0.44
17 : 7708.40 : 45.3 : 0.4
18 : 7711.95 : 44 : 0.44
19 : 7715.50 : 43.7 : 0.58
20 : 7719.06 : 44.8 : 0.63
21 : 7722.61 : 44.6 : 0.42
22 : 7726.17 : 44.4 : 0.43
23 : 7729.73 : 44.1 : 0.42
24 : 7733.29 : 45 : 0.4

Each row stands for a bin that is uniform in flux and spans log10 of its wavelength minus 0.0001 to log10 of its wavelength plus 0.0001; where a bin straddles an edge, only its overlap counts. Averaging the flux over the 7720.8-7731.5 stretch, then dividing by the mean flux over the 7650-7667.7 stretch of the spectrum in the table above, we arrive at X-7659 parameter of 1.03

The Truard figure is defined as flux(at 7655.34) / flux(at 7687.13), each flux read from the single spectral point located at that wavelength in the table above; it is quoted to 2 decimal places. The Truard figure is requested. 0.99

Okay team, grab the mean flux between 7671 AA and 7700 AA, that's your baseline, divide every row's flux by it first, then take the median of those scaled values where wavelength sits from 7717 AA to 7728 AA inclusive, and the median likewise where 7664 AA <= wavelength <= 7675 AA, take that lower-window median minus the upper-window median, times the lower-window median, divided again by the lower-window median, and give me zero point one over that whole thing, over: -15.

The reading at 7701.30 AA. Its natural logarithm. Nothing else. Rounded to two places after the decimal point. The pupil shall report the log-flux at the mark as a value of 3.75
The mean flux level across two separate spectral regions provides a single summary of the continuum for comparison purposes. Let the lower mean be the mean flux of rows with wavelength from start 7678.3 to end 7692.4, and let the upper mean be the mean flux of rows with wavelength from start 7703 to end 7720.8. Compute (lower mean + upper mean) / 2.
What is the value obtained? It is 45.1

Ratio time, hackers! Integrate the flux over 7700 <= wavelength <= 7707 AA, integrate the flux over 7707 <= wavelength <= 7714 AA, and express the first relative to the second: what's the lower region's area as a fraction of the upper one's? 1.00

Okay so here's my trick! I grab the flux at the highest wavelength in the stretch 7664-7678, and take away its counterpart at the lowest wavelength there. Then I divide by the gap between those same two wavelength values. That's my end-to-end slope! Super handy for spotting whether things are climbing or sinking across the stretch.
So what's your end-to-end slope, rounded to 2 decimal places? 0.61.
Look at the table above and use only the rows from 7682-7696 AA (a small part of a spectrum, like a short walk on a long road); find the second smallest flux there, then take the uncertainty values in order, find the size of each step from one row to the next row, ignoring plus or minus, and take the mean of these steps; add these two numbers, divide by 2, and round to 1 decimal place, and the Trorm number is 22.2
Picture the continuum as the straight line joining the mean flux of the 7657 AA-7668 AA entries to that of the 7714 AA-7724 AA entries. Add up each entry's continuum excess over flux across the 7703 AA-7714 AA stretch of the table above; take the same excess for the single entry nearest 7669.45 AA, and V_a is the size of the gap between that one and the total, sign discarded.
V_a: 1.8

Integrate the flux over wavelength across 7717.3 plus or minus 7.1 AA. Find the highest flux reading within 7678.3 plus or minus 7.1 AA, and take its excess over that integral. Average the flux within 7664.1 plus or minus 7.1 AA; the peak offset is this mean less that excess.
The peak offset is 625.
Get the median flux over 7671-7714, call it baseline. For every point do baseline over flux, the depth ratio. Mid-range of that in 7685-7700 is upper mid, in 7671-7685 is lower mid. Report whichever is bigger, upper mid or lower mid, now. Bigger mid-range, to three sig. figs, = 1.01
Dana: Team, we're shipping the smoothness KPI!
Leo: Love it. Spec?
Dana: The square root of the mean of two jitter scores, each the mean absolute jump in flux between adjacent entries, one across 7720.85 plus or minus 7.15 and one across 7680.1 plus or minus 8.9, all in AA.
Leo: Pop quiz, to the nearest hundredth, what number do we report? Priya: 0.90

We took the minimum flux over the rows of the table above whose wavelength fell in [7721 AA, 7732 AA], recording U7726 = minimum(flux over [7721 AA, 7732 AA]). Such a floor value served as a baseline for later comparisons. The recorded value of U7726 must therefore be 44.1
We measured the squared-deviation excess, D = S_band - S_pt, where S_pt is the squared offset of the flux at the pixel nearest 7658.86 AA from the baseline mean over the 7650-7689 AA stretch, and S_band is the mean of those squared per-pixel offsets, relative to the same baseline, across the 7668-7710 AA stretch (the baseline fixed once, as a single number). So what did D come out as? -1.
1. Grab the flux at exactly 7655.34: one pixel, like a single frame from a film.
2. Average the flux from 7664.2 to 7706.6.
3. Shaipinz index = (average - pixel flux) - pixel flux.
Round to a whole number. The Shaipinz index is -46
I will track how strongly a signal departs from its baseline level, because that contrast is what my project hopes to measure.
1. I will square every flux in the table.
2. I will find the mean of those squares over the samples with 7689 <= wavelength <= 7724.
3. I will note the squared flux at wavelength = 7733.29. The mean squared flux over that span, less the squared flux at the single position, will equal -39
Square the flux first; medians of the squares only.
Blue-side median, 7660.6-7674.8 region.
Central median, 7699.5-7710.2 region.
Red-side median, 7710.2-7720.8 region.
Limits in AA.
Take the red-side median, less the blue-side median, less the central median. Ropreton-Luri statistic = -1979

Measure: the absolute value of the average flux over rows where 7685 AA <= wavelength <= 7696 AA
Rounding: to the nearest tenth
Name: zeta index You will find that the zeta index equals 44.9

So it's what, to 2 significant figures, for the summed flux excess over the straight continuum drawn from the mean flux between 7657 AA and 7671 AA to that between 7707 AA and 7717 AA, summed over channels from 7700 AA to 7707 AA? 1.2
